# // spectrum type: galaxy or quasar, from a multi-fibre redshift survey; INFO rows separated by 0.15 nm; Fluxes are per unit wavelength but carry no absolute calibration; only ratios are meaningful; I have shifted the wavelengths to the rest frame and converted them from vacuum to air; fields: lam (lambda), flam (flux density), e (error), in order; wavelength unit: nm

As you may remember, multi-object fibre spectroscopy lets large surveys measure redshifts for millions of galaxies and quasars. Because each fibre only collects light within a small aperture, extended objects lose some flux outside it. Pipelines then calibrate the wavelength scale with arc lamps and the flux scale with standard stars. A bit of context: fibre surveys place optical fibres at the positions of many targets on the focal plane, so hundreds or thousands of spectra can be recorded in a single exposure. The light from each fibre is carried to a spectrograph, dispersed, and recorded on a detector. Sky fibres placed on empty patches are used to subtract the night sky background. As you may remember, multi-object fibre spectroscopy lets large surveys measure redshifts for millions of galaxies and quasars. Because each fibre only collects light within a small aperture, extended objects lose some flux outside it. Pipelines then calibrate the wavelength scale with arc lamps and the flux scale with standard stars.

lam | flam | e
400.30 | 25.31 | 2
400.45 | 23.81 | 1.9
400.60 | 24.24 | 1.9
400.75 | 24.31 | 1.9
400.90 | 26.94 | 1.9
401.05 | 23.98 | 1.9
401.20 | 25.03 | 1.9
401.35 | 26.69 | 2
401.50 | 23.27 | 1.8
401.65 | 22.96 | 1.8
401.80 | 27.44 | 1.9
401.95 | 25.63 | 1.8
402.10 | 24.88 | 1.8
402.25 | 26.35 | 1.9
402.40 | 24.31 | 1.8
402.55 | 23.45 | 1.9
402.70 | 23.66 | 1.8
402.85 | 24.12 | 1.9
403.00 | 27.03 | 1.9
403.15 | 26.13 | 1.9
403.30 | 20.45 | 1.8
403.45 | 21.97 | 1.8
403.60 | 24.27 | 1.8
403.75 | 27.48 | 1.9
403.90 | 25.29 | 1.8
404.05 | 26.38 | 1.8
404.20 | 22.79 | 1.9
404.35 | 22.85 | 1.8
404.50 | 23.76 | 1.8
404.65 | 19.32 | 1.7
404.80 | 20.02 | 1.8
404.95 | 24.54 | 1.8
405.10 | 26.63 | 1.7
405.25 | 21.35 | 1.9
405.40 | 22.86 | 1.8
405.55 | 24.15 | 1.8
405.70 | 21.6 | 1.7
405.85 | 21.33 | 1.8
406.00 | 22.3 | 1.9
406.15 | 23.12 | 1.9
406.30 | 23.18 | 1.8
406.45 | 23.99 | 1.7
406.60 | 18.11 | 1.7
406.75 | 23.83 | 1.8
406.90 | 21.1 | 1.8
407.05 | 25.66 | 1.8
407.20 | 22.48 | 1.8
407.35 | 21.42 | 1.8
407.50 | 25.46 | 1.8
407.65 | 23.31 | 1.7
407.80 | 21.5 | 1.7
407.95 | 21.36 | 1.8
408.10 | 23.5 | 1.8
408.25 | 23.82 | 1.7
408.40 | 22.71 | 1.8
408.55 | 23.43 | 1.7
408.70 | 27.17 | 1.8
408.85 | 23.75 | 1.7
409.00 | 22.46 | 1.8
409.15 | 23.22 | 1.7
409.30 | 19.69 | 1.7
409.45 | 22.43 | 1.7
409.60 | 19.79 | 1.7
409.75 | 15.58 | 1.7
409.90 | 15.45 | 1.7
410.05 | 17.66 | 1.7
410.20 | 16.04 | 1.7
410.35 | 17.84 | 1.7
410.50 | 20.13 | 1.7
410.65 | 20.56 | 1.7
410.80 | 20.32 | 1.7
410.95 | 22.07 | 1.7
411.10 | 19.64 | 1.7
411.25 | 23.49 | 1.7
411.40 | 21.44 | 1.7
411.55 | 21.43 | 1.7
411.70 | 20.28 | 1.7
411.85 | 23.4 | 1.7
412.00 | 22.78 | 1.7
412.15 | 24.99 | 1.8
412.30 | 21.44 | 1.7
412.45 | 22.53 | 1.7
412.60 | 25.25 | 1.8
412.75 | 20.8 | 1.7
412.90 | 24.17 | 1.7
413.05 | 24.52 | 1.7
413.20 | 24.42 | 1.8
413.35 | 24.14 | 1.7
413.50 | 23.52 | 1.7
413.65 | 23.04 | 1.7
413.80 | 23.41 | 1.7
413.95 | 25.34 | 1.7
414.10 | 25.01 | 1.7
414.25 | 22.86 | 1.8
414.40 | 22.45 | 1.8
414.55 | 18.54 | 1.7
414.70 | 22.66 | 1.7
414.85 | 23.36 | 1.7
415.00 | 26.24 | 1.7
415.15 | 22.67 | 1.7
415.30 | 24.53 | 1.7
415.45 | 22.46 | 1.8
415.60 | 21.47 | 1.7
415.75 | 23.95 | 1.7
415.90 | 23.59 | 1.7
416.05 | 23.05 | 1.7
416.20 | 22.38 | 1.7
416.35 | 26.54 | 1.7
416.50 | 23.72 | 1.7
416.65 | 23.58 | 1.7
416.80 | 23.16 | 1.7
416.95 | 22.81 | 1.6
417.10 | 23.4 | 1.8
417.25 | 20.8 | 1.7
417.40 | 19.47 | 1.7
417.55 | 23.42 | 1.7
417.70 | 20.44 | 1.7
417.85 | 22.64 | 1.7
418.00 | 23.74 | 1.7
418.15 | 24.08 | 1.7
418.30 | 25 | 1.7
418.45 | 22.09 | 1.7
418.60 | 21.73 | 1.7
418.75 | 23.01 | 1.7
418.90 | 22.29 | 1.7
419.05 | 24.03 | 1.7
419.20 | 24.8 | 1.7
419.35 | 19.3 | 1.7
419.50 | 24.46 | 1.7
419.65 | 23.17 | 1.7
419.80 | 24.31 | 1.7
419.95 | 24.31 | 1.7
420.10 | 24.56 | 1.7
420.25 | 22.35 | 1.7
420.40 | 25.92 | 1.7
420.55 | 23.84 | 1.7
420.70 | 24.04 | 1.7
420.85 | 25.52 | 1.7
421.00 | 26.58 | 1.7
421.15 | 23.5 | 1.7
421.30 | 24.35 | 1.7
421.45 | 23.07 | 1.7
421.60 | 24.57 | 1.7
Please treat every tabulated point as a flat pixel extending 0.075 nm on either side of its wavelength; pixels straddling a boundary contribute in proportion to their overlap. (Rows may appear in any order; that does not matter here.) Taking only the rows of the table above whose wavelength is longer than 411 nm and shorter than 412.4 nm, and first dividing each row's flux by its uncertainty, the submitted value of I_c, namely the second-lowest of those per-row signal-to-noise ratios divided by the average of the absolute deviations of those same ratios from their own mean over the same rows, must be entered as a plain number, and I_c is 16.6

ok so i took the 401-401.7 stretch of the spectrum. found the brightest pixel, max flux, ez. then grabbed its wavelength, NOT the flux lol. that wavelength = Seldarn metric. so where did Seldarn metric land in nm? 401.35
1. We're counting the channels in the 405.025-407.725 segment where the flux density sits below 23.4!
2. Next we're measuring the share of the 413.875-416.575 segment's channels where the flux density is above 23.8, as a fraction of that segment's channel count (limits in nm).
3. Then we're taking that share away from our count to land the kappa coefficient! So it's 12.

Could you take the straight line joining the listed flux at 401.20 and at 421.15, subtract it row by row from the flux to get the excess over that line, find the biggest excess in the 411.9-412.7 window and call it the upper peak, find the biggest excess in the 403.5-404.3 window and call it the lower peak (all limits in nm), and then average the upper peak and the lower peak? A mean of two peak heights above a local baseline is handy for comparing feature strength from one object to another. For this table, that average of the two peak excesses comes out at 1.9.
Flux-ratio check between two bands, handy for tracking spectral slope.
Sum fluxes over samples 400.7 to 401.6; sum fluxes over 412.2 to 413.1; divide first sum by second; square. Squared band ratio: 1.2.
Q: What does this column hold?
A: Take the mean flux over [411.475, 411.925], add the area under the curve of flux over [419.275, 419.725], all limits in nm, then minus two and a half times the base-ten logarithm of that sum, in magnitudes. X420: -3.75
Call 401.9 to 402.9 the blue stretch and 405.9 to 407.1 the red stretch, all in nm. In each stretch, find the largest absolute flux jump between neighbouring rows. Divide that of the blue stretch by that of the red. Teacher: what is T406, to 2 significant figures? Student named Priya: 0.35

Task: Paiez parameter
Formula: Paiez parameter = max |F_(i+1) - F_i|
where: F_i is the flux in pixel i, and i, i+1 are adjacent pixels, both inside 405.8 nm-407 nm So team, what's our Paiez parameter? 5.9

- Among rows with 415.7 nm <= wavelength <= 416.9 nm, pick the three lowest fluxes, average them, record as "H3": 22.9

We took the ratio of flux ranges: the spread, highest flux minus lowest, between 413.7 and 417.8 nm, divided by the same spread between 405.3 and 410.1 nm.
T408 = 0.7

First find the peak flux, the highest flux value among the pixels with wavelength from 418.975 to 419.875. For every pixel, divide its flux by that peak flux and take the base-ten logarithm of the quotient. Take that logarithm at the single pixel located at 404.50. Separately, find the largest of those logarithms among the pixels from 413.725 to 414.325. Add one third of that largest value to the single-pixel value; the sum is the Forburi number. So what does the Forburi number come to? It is -0.015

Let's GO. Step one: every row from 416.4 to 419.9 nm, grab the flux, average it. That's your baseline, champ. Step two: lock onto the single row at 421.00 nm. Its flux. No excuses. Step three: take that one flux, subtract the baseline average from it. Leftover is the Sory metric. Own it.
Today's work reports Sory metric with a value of 4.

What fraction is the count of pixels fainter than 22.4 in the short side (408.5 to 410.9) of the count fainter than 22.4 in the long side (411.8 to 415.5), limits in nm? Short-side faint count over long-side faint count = 3.3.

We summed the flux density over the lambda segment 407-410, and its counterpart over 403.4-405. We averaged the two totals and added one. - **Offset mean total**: 352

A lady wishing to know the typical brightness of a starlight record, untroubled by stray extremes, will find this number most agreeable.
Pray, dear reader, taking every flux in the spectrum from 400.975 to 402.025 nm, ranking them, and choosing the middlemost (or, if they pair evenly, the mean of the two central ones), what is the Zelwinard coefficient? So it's 25.0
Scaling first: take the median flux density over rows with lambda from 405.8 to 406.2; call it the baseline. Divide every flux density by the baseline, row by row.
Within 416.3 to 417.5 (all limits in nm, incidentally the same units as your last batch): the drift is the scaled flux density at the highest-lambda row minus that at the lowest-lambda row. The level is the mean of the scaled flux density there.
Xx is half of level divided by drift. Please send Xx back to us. -2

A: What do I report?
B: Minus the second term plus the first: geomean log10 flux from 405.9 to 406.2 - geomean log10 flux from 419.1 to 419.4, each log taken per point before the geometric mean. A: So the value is 0.017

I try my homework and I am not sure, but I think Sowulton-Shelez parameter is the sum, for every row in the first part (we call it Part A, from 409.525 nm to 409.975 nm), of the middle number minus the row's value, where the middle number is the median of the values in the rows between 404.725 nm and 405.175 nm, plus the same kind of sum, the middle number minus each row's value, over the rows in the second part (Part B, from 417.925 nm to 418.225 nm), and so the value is 24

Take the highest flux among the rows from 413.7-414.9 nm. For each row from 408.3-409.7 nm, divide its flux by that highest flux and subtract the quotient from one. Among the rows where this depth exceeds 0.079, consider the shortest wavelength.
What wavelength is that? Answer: 408.40 nm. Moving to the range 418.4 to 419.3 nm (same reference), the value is 418.45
